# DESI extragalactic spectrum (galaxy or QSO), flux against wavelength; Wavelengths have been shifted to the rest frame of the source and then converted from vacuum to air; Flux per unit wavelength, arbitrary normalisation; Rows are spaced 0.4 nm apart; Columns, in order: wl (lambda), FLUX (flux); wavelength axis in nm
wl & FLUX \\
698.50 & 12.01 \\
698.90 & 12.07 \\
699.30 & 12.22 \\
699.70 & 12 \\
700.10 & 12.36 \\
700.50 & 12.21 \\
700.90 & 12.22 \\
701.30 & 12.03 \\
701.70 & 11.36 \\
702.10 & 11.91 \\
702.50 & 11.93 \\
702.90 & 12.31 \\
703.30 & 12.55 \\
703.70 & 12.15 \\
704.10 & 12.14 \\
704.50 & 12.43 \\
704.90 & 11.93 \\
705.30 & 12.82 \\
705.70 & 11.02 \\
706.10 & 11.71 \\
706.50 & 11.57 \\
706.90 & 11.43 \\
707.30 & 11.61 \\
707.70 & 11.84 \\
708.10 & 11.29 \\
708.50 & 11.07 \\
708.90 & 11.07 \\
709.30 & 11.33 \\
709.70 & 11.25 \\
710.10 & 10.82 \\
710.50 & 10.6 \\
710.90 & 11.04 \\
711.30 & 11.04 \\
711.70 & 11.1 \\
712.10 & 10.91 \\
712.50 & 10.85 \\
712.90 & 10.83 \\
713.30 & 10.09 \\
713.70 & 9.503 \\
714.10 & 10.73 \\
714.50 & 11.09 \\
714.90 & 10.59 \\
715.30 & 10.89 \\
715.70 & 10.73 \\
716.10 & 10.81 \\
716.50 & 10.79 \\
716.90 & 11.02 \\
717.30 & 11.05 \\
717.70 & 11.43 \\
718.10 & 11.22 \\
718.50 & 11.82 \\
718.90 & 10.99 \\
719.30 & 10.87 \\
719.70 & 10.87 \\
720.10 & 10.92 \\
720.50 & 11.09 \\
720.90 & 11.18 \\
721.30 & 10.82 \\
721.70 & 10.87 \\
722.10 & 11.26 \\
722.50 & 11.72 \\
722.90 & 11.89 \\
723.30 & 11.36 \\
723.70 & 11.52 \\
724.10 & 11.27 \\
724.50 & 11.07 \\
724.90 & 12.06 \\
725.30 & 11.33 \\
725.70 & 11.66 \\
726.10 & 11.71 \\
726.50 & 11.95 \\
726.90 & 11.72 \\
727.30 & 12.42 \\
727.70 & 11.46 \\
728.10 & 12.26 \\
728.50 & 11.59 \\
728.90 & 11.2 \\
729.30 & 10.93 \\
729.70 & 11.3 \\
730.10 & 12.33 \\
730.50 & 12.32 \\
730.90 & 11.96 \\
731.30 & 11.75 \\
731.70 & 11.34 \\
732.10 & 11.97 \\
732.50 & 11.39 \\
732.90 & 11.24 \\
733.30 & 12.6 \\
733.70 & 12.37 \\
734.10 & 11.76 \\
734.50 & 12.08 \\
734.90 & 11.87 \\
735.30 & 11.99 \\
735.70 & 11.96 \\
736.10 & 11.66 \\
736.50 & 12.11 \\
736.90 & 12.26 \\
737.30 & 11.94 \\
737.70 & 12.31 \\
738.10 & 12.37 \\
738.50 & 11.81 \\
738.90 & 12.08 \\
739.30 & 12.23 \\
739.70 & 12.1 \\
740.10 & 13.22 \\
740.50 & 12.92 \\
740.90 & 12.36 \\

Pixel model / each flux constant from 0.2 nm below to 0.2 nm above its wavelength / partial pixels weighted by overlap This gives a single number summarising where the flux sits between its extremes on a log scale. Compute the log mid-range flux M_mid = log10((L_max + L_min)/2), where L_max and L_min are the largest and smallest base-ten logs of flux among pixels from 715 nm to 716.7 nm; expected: 0.014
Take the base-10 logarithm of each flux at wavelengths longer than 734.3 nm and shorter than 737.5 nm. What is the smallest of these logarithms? 1.07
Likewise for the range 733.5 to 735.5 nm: 1.07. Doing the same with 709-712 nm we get 1.03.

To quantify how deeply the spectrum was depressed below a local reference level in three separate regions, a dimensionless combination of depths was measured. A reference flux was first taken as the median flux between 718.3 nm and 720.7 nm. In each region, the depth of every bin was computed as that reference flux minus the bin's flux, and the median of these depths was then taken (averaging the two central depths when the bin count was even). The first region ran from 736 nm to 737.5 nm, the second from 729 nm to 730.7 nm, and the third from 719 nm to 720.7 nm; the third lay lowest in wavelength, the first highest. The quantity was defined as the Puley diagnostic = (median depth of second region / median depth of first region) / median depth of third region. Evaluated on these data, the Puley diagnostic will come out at 13.3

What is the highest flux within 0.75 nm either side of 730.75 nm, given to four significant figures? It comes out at 12.33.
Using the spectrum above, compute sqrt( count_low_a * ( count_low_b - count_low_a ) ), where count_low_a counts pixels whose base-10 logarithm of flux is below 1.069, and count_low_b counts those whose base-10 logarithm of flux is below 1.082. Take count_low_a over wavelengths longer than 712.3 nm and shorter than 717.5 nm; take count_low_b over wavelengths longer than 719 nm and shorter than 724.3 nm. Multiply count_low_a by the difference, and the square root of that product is 0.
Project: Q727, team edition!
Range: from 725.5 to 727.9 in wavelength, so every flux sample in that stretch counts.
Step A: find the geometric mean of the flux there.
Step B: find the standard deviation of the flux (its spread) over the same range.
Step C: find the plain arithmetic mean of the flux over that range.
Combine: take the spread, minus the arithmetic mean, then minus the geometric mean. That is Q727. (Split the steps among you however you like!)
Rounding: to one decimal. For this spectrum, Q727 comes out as -23.3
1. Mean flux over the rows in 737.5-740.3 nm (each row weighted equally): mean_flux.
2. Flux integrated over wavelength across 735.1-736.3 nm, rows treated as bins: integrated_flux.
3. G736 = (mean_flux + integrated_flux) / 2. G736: 13.3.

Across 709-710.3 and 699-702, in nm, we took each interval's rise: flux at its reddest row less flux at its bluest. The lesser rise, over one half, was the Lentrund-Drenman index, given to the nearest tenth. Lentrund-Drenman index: -1.7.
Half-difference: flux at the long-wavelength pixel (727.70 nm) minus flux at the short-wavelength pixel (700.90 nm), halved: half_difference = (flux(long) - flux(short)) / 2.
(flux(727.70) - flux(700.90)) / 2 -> -0.38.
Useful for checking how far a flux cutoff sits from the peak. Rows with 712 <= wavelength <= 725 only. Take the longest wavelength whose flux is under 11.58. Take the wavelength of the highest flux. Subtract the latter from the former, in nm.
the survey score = -0.40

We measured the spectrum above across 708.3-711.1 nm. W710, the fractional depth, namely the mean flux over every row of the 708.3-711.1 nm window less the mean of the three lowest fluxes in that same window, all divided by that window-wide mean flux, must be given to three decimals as 0.019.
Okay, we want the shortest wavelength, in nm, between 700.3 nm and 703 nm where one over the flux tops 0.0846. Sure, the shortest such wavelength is 701.70 nm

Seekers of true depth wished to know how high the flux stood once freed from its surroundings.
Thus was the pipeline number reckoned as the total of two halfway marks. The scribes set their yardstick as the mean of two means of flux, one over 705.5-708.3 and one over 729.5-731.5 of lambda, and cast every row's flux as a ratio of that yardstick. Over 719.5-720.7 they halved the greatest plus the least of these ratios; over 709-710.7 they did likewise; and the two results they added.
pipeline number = 1.87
